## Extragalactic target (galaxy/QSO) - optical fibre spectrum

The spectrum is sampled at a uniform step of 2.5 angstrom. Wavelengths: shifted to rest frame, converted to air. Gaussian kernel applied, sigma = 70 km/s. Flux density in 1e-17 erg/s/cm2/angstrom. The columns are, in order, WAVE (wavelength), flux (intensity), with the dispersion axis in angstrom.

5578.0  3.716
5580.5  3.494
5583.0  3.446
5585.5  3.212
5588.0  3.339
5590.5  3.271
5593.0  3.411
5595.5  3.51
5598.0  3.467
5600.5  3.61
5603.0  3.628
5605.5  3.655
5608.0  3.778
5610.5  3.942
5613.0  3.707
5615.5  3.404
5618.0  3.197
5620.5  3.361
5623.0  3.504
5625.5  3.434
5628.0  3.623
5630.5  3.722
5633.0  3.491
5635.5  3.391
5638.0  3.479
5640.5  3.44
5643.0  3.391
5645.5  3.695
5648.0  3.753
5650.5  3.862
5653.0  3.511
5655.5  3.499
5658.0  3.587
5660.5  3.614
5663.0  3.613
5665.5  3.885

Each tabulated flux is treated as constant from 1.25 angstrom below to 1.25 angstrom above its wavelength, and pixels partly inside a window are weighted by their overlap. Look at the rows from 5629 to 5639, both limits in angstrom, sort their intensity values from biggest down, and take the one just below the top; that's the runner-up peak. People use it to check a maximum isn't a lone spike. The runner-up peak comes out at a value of 3.491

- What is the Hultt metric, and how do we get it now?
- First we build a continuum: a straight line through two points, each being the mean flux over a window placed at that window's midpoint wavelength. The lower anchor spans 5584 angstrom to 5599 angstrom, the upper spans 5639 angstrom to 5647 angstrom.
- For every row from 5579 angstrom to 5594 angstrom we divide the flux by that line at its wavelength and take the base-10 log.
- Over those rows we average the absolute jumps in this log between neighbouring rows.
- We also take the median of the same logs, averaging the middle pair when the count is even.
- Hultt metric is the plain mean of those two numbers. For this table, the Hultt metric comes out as 0.0088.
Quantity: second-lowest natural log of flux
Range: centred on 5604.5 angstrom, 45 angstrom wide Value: 1.167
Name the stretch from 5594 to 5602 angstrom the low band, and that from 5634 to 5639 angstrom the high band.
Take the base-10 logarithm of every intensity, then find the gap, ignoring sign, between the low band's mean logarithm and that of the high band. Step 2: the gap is 0.012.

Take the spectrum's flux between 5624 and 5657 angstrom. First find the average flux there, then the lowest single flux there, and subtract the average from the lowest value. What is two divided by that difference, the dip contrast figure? -11.8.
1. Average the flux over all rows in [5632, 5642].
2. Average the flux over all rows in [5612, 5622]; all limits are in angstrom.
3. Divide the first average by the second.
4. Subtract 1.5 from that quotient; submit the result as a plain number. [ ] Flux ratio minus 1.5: -0.490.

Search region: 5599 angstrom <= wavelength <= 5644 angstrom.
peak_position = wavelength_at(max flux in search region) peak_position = 5610.5 angstrom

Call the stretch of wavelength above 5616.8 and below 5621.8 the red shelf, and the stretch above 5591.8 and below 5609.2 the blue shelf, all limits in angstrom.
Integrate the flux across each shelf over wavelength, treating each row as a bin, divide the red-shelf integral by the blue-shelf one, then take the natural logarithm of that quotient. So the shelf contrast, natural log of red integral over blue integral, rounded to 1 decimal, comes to -1.3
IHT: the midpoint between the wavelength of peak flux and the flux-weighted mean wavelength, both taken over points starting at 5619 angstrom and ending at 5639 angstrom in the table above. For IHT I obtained 5629.9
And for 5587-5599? 5594.3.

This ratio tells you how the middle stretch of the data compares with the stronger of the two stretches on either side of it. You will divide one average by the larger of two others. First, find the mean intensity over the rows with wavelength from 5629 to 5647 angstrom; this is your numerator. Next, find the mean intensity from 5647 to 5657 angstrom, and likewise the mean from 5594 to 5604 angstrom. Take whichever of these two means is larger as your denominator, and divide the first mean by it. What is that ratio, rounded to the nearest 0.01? 0.96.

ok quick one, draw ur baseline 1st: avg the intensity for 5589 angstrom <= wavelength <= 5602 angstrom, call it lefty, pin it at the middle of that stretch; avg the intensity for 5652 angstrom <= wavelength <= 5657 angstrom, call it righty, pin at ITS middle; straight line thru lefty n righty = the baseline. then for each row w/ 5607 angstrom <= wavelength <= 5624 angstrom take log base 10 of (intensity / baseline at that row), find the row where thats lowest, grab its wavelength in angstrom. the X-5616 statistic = 5618.0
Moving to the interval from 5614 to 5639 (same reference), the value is 5618.0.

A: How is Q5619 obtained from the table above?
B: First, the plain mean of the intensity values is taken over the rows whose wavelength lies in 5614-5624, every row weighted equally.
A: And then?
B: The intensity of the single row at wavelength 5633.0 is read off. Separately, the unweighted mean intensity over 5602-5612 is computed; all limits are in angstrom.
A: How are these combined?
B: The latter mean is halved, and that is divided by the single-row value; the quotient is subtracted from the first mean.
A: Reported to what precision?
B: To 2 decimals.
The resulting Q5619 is 2.83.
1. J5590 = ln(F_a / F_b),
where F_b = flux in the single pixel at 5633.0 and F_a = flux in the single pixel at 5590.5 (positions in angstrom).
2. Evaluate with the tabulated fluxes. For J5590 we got -0.07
